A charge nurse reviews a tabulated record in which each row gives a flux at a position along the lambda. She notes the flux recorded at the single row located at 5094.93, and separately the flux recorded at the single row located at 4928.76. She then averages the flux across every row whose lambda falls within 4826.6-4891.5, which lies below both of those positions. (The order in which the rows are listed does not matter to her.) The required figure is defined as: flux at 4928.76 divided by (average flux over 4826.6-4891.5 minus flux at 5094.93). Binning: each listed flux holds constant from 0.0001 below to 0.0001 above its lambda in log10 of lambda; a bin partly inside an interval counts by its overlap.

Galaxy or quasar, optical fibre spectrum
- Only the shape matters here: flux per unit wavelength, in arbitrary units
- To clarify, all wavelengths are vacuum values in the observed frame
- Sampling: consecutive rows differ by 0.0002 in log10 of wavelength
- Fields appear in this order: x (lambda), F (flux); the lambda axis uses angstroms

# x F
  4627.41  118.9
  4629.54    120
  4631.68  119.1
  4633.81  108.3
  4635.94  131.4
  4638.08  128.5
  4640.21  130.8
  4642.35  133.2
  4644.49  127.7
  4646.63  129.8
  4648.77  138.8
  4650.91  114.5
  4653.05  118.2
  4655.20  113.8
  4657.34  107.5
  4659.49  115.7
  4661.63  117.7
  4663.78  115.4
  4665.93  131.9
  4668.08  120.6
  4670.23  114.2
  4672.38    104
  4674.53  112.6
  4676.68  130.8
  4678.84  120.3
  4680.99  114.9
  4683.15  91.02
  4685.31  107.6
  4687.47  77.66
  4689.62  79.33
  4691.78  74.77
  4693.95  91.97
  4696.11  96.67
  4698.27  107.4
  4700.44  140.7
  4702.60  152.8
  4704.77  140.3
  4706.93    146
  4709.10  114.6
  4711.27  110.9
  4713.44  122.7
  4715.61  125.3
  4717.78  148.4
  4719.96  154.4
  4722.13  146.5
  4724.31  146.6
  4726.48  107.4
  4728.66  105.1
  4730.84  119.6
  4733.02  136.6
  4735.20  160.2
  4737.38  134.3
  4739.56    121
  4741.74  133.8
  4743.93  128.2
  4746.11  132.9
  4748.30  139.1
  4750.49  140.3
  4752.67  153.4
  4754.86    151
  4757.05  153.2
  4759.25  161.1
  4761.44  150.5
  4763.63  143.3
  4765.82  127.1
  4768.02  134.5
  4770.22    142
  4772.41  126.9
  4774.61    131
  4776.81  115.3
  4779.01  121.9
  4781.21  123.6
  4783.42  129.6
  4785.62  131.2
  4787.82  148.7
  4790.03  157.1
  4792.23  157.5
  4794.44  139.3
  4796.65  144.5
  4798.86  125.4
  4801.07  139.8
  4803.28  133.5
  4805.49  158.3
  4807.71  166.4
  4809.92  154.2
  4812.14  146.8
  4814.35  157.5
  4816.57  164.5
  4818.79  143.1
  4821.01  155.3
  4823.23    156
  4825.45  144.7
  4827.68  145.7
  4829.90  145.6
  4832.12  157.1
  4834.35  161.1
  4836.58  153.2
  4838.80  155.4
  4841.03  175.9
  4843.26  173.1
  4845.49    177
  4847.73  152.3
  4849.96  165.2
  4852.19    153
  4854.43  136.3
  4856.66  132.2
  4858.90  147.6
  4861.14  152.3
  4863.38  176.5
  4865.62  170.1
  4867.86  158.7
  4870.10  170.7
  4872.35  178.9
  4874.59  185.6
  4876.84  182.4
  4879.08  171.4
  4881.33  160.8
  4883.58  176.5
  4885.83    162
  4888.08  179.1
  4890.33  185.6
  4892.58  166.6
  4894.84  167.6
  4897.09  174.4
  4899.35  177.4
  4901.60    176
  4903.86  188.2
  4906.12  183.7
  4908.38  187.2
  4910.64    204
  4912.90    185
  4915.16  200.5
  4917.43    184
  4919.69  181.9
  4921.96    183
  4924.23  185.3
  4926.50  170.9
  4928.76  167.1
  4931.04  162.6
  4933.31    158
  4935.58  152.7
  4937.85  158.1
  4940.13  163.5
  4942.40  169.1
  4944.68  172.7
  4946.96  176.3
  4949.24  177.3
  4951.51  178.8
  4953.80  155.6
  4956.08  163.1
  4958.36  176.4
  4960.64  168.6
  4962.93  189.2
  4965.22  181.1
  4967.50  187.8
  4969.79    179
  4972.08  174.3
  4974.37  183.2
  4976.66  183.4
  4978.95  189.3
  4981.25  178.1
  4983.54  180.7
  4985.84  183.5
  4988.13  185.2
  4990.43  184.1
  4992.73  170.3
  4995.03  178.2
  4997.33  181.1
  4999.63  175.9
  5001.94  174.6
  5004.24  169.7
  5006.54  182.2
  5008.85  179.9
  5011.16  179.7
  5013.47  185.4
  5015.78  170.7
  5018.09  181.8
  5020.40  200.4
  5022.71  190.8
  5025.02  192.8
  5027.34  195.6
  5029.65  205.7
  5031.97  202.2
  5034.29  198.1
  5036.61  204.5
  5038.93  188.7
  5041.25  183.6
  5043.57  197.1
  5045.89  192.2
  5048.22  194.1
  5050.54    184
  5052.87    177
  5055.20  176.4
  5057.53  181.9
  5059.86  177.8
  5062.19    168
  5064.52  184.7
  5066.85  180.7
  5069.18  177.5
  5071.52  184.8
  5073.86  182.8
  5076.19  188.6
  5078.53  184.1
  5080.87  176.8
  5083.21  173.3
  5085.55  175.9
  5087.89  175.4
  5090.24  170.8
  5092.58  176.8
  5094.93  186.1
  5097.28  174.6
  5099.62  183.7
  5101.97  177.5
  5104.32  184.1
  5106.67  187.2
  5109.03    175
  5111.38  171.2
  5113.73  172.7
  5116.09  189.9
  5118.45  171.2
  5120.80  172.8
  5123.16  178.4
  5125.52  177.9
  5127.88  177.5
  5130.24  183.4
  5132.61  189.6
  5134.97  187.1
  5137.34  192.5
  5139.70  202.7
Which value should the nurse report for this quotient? -7.4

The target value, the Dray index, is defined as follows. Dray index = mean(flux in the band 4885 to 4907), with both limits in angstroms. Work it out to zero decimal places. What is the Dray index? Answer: 176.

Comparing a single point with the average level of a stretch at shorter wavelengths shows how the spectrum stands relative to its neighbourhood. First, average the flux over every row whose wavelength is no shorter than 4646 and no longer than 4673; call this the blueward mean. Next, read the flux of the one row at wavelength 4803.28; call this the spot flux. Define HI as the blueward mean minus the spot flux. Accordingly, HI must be -15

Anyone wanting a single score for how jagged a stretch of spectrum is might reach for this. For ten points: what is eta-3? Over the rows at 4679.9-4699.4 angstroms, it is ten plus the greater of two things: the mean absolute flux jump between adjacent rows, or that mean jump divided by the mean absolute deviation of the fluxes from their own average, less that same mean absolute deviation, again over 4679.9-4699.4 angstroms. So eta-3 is 24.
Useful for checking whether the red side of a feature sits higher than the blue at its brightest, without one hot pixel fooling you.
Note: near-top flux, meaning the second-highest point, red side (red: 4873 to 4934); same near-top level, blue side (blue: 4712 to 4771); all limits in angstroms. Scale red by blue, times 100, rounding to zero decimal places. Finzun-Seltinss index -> 125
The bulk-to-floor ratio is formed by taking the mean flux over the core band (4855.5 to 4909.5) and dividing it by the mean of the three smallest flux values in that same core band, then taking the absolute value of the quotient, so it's 1.19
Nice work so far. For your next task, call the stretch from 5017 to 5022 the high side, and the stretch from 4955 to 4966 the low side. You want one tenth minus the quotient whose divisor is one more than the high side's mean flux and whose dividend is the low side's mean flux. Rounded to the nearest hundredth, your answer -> -0.81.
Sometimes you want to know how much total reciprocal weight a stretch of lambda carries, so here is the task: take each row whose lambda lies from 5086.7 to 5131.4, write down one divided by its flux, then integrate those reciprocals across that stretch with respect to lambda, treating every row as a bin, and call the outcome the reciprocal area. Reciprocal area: 0.25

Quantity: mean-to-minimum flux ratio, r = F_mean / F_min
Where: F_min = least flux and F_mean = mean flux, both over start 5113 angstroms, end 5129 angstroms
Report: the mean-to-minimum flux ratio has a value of 1.04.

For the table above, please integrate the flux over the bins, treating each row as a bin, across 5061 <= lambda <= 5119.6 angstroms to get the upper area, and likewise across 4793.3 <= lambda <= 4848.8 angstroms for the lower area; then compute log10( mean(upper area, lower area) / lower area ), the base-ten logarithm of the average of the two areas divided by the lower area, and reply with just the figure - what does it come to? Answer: 0.05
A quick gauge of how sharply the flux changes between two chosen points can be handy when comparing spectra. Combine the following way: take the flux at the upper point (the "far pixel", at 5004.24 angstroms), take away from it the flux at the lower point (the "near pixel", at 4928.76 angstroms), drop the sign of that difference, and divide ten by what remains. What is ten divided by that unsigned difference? 3.85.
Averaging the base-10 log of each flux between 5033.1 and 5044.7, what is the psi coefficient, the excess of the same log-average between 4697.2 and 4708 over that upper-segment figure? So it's -0.15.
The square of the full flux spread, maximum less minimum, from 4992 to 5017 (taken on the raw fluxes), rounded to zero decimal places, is 246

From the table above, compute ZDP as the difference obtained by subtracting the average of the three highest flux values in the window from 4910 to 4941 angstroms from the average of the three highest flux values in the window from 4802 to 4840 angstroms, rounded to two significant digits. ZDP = -33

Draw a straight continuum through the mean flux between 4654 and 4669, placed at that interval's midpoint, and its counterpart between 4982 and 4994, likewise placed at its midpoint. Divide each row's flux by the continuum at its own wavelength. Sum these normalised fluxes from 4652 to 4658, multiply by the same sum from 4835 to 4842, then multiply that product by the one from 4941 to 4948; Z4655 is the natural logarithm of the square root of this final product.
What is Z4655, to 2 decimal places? 1.67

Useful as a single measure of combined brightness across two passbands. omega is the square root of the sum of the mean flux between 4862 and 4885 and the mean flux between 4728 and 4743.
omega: 17.4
